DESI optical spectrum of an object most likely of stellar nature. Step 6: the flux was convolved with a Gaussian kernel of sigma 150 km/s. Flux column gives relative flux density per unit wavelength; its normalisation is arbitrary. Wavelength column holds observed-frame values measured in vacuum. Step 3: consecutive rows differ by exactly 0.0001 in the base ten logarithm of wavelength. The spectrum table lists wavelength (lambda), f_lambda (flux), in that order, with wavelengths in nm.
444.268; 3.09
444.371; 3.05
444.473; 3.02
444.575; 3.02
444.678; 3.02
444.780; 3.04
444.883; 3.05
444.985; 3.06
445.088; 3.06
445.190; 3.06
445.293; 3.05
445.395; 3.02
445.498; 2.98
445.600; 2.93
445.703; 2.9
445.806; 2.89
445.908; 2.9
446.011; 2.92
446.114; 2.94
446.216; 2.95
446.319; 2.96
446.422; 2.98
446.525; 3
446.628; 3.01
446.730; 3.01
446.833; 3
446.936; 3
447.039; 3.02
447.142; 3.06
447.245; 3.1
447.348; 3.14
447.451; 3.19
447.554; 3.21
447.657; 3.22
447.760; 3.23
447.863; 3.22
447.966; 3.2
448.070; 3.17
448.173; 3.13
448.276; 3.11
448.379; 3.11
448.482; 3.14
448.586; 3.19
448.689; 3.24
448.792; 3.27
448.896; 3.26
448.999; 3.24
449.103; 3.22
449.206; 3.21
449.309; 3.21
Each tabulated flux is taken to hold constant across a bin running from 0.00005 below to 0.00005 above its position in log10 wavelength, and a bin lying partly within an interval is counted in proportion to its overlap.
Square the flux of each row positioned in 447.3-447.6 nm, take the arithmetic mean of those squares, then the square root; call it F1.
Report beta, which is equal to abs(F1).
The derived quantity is 3.18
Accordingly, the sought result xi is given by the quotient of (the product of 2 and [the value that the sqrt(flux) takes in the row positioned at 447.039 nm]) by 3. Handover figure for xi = 1.16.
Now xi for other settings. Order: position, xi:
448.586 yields 1.19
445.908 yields 1.14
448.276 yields 1.18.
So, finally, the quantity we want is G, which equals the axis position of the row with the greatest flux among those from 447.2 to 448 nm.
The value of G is 447.760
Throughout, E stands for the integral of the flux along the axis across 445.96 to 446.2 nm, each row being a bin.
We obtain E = 0.7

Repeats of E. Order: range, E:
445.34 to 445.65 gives 0.9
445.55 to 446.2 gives 1.9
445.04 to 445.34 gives 0.9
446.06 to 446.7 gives 1.9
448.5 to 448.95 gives 1.5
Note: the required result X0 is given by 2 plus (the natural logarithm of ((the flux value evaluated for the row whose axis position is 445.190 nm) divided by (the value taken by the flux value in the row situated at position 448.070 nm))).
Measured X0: 1.96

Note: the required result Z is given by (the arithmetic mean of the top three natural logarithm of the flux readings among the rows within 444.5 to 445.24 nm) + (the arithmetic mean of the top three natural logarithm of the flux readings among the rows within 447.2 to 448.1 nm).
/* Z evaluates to 2.289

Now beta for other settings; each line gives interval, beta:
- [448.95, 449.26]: 3.22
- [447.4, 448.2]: 3.20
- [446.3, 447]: 2.99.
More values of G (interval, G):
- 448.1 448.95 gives 448.792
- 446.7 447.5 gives 447.451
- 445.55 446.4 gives 446.319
